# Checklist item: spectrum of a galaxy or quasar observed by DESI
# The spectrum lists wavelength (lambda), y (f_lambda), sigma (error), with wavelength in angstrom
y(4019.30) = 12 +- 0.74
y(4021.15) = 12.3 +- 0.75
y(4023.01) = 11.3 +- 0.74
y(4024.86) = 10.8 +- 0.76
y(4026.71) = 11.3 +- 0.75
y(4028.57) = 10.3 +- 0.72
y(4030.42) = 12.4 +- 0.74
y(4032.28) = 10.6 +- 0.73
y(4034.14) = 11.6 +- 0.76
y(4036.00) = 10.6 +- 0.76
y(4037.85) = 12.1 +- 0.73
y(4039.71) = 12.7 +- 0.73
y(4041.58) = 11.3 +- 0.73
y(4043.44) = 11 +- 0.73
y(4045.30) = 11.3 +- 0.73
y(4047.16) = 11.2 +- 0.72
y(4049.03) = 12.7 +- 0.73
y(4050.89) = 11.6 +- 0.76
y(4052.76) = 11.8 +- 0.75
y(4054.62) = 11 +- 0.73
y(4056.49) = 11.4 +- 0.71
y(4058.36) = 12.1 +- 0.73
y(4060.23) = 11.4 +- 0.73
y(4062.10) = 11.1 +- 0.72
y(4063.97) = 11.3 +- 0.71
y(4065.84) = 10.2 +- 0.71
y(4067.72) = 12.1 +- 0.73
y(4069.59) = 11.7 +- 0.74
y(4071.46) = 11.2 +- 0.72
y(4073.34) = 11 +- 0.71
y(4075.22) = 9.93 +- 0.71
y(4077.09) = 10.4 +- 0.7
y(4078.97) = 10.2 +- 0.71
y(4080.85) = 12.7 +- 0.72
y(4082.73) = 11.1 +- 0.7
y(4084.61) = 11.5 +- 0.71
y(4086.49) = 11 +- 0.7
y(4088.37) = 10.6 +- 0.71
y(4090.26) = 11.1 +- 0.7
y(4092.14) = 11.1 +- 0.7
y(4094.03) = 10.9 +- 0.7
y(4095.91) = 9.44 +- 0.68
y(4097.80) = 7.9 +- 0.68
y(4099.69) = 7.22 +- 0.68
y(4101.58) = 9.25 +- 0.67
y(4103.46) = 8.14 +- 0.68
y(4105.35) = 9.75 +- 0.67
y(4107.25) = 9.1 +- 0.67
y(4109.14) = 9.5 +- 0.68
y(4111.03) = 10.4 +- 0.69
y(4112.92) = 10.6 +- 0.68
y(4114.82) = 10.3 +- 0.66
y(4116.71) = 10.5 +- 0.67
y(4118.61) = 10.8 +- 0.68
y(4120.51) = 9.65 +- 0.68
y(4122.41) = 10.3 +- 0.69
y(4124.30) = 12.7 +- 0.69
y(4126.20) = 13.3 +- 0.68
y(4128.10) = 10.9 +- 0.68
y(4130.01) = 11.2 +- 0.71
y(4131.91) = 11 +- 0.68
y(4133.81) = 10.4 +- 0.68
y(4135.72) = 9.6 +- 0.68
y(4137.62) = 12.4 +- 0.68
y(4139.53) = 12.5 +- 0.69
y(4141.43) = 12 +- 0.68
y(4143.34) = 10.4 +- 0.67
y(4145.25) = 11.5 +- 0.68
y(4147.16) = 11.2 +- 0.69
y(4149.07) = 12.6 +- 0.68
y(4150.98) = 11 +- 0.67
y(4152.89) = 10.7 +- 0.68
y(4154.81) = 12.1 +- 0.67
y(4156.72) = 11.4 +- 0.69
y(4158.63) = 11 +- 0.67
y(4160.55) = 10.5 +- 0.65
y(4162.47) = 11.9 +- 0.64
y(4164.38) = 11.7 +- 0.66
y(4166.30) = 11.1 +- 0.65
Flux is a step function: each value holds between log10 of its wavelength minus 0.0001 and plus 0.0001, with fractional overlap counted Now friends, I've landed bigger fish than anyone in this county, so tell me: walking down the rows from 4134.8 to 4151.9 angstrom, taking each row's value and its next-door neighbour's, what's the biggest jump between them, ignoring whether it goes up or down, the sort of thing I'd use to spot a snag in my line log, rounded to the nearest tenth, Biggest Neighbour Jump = 2.8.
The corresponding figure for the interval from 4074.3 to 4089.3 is 2.5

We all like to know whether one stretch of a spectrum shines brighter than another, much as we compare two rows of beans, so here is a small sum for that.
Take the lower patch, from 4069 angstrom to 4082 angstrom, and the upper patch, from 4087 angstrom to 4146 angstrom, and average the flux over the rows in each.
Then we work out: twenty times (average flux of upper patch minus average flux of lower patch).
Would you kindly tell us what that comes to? -11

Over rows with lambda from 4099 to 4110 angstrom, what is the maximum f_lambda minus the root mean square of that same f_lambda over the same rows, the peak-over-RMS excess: 0.9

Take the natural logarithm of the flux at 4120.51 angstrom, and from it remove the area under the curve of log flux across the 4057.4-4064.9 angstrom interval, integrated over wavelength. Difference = -16.0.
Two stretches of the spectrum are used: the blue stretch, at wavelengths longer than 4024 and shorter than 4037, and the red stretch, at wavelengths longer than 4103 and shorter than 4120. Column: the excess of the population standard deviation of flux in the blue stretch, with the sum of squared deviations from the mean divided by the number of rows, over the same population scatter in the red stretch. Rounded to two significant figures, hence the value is -0.14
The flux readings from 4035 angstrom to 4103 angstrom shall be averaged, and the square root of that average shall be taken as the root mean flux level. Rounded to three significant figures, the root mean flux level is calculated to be 3.31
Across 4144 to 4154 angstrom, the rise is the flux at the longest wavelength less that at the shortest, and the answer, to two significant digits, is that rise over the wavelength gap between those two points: -0.10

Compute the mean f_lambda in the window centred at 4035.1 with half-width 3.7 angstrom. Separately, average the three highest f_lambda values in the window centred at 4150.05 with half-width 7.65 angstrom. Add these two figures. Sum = 23.3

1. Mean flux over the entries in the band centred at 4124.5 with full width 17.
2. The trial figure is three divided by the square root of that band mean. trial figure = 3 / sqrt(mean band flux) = 0.898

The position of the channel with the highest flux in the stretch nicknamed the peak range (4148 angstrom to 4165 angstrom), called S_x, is 4149.07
